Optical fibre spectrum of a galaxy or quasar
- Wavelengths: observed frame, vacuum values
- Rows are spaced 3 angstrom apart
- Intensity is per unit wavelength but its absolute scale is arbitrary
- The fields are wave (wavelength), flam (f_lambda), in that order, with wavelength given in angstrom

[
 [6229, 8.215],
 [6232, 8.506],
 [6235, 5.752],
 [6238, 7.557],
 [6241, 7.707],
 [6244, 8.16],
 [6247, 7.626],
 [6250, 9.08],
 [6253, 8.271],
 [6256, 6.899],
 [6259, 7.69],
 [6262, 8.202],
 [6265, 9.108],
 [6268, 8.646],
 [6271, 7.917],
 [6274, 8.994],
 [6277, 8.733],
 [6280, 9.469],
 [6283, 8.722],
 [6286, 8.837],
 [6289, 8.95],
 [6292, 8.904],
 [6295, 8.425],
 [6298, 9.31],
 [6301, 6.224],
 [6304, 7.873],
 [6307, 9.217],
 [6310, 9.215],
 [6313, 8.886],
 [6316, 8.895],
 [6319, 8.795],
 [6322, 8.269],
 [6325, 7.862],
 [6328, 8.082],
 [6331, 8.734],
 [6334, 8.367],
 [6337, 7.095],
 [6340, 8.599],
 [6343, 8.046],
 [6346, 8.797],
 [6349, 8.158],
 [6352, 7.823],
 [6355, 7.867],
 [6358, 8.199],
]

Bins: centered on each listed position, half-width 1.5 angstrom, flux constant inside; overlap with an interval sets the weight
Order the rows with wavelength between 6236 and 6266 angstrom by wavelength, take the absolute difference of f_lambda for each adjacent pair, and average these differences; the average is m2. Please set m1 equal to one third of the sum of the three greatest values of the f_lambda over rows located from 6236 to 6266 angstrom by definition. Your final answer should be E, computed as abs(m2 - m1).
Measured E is 8.0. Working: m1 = 8.8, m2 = 0.8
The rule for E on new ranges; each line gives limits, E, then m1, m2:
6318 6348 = 8.1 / 8.8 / 0.7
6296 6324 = 8.4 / 9.2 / 0.9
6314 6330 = 8.3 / 8.7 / 0.3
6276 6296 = 8.7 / 9.1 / 0.4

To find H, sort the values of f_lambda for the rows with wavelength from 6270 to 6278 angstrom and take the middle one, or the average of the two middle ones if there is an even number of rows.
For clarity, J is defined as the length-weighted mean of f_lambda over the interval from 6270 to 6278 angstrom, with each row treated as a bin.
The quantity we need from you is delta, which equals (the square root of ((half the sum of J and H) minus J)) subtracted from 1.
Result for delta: 0.720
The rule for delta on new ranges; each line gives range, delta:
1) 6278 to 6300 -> 0.887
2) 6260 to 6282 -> 0.873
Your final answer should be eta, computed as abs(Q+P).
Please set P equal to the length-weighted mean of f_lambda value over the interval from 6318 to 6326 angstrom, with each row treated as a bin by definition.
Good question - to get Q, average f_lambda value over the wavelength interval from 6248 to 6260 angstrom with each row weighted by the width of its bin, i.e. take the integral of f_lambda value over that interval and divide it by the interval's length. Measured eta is 16.3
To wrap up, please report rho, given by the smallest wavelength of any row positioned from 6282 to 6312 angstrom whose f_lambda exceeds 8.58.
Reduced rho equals 6283 angstrom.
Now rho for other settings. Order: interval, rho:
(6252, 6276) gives 6265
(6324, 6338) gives 6331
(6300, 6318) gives 6307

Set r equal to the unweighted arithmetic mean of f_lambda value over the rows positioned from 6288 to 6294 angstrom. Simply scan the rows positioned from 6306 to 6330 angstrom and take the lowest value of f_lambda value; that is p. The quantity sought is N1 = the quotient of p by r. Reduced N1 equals 0.881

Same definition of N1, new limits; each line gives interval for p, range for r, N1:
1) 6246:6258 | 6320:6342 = 0.847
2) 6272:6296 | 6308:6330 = 0.983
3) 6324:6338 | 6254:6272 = 0.878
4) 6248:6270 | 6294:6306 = 0.867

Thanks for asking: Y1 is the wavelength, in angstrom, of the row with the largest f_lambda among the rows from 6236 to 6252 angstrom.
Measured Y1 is 6250 angstrom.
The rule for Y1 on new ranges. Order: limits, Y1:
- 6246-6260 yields 6250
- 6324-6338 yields 6331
